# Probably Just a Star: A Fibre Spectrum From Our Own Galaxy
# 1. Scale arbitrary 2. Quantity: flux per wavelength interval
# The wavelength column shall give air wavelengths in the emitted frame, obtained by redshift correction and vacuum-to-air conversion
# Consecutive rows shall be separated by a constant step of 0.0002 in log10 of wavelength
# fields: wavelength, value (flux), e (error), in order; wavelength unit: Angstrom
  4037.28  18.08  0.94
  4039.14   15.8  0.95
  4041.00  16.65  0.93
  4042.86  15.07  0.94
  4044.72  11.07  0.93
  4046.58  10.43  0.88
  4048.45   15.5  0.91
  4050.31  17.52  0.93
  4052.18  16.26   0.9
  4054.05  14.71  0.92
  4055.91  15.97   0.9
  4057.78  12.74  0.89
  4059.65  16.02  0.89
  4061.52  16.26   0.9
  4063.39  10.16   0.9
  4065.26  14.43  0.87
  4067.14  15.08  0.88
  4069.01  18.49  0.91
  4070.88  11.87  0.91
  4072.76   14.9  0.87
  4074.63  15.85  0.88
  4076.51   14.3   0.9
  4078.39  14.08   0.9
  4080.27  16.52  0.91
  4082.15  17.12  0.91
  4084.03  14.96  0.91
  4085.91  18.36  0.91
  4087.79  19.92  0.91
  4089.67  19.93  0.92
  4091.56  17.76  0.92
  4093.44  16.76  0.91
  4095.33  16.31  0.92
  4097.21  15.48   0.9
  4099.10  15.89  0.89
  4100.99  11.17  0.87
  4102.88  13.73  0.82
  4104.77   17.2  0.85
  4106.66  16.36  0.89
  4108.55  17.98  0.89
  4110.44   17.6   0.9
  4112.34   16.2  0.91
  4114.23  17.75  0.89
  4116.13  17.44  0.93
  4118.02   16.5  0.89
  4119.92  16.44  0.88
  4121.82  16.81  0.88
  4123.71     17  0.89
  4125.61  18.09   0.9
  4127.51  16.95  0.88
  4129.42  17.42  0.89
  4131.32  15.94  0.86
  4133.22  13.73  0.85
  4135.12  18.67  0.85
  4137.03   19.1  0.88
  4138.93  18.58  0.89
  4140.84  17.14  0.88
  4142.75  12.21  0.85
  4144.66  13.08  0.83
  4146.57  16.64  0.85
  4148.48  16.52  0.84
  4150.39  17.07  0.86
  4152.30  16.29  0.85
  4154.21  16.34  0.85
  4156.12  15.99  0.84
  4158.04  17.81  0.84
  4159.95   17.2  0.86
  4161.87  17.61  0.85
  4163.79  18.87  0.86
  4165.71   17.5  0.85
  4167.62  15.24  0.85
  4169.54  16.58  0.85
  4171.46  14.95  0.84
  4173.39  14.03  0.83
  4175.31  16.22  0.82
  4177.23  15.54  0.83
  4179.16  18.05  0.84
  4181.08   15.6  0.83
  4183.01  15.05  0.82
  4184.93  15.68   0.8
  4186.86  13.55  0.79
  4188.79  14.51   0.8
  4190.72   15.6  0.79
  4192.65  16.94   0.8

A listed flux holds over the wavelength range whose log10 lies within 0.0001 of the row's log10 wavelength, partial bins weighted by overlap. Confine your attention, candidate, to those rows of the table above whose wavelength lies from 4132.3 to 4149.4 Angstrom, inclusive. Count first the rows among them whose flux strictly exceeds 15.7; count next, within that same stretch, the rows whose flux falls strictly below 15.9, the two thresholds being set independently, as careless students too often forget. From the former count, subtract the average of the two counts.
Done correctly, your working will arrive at 1.5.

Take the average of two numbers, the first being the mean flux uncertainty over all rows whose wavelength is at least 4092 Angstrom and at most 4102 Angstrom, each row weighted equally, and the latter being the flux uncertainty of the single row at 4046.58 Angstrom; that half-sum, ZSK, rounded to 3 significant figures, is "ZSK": 0.889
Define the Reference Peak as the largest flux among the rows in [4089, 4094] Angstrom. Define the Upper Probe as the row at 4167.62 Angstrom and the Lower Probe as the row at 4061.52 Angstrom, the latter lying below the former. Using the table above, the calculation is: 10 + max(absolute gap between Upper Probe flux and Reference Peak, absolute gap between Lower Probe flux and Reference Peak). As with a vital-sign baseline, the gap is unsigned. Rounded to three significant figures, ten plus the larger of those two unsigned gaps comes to 14.7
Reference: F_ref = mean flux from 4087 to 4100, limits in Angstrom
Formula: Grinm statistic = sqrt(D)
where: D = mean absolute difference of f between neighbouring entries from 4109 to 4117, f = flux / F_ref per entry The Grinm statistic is 0.25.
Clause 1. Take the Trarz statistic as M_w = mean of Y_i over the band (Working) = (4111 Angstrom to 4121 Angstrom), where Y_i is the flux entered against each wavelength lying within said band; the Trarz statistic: 16.9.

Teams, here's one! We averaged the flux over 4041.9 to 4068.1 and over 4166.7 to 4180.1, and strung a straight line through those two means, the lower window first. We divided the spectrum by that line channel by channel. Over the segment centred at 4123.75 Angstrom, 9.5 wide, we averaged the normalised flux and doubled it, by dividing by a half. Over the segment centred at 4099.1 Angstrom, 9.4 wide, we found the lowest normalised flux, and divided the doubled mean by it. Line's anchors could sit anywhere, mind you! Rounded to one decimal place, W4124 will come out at 3.0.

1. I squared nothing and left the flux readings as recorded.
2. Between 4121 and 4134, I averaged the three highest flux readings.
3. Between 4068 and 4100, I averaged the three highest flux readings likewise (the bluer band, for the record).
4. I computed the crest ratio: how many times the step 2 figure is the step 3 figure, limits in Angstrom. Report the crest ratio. 0.90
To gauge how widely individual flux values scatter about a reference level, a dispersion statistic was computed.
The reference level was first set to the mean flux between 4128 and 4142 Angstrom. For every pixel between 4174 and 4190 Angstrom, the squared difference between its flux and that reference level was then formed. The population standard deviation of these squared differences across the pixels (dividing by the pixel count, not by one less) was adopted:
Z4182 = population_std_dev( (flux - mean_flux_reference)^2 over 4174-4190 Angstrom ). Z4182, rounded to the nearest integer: 4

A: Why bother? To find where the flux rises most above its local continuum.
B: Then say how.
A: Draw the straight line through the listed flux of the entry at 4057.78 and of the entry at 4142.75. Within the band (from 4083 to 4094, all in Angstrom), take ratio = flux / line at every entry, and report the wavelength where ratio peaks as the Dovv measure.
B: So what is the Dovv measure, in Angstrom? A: 4089.67 Angstrom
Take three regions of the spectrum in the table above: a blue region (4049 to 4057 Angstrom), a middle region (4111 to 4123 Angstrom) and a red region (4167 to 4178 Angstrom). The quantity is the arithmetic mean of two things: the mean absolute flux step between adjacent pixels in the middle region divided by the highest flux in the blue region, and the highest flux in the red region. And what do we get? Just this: 8.3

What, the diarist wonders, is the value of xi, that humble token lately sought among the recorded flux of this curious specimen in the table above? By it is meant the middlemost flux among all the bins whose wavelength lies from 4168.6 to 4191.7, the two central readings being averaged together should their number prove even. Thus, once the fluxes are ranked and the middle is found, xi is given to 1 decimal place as 15.6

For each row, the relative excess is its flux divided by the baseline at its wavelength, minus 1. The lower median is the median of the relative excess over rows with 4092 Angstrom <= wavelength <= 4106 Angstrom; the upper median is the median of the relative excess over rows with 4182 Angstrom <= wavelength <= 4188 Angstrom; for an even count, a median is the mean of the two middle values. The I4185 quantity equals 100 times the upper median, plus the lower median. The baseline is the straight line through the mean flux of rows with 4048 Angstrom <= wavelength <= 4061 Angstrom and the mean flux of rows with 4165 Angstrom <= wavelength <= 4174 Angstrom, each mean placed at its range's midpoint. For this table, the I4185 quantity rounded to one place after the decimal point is -4.0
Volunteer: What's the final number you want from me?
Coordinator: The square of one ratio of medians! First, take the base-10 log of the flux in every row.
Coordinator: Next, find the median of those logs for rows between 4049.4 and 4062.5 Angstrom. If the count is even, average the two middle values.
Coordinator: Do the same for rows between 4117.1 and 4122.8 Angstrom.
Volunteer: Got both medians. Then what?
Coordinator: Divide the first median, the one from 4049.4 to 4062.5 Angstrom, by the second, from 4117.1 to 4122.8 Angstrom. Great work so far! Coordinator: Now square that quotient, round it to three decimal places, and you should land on 0.979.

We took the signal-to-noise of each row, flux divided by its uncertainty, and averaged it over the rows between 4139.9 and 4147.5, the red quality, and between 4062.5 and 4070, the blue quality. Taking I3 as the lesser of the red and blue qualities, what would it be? 16.3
